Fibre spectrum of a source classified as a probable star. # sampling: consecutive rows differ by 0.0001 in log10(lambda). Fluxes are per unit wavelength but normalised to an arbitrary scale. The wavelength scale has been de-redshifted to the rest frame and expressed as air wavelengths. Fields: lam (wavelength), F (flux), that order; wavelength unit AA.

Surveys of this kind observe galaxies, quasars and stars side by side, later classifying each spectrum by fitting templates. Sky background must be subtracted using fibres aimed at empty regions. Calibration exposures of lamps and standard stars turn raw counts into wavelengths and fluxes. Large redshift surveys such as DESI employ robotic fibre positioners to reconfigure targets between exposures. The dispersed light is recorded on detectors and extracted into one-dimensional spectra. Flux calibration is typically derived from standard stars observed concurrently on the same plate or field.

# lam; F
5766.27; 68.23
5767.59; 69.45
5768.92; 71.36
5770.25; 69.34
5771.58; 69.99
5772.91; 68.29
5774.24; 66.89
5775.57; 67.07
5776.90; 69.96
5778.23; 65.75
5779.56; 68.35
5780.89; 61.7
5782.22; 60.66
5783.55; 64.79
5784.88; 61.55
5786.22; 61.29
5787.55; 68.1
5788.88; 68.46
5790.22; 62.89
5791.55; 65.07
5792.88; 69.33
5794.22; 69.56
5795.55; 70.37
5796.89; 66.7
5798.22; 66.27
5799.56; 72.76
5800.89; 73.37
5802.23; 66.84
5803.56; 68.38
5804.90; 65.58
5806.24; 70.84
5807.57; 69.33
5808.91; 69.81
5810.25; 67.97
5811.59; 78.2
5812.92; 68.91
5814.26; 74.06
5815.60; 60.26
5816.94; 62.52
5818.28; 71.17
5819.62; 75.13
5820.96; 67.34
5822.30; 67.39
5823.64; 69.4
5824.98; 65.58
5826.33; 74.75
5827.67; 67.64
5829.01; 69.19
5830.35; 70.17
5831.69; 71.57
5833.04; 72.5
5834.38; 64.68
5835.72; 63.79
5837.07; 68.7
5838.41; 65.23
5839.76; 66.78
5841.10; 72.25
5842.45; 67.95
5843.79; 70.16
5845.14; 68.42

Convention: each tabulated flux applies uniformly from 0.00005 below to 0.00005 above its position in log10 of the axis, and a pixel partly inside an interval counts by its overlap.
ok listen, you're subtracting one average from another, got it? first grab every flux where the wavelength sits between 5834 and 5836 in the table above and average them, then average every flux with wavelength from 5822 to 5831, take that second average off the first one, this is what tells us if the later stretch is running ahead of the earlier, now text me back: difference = -4.9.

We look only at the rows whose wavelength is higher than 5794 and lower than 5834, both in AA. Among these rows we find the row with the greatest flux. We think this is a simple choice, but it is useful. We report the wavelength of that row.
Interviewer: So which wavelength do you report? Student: 5811.59 AA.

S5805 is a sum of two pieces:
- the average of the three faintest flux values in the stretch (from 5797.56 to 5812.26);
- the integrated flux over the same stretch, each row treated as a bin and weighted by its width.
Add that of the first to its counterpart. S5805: 1095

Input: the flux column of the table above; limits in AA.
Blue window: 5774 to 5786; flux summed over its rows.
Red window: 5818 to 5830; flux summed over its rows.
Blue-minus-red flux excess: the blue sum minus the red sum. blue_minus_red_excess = -41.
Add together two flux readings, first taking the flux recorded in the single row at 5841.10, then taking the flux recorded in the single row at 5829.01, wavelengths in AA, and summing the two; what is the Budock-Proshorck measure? 141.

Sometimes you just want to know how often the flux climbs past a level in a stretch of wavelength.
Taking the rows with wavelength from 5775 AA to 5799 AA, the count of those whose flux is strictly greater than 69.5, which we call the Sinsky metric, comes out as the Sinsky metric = 3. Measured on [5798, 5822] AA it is 8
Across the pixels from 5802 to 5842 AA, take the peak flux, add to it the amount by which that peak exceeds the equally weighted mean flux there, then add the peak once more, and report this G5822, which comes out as 166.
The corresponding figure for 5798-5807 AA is 151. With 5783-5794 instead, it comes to 143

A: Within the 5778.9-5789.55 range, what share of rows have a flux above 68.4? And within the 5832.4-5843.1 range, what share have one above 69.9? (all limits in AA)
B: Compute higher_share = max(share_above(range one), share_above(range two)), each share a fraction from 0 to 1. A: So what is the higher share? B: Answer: 0.25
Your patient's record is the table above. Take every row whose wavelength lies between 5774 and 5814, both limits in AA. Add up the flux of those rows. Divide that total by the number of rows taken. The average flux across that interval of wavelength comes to 67.6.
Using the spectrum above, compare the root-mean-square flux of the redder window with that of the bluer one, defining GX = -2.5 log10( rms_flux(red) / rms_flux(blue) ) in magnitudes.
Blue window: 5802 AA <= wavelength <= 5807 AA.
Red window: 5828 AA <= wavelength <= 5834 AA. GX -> -0.05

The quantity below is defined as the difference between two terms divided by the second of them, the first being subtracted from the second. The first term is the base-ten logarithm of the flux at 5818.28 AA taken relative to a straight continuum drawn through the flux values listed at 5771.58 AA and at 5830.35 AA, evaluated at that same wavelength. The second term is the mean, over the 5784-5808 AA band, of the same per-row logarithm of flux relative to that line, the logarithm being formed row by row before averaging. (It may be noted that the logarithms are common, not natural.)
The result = 1.4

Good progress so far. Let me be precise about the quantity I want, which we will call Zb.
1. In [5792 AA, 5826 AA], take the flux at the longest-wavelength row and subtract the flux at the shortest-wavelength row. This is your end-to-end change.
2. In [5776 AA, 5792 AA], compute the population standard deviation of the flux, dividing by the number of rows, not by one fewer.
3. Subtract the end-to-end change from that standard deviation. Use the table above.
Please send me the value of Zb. 6.9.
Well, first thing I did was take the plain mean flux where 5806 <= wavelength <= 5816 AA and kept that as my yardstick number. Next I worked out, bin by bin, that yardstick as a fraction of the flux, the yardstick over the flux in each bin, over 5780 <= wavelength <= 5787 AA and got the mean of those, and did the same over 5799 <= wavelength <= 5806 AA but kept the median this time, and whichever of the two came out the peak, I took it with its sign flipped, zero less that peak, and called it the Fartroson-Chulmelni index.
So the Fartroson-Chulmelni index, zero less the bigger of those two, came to -1.13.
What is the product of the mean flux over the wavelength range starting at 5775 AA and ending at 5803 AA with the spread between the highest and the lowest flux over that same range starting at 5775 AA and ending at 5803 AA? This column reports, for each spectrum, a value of 848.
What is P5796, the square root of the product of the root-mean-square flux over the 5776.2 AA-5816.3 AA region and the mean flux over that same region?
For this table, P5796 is 67.6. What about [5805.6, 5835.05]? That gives 69.5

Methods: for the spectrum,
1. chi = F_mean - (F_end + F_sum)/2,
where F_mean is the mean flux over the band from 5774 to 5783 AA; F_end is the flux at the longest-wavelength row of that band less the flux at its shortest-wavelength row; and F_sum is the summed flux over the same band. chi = -161.3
